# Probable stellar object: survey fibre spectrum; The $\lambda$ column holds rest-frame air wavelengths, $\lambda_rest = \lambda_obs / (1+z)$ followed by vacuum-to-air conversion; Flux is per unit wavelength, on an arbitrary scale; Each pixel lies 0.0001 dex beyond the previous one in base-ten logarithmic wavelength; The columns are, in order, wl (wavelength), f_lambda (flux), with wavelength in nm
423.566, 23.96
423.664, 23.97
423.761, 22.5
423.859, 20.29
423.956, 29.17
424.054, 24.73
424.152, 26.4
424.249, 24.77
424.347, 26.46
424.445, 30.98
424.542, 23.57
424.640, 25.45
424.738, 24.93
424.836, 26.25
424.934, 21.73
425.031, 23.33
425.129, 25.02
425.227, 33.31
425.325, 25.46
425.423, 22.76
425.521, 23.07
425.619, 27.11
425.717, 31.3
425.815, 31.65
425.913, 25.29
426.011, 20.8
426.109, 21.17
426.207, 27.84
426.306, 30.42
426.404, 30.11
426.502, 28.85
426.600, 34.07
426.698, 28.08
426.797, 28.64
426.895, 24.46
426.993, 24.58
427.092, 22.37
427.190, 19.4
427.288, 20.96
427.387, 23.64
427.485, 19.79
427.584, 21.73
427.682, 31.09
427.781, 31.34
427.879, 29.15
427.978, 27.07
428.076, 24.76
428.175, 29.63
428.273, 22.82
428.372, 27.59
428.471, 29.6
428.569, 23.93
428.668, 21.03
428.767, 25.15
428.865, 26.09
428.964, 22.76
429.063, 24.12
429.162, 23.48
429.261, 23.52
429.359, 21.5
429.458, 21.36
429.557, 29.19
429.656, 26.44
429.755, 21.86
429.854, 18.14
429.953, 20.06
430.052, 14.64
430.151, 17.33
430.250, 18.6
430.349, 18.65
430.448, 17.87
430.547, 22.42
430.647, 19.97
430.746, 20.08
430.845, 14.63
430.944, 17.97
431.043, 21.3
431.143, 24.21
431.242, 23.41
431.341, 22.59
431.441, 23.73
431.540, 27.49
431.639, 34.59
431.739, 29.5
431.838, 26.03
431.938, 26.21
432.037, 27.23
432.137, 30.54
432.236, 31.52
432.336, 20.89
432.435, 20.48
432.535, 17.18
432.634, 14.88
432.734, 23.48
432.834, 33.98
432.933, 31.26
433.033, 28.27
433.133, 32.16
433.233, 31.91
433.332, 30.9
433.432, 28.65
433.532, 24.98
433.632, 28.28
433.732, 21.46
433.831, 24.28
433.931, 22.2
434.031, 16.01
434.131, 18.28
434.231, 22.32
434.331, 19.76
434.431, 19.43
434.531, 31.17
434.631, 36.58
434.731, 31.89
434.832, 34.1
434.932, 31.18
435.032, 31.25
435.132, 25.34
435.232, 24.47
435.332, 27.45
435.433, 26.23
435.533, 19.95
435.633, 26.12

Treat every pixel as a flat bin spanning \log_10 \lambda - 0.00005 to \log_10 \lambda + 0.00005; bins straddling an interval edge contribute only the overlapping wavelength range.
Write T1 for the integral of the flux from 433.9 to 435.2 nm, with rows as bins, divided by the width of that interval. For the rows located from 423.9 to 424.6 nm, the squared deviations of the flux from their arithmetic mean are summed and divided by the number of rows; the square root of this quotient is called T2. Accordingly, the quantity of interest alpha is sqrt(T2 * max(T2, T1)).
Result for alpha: 8.0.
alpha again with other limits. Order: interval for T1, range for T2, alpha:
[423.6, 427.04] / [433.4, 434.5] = 10.0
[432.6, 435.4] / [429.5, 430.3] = 11.0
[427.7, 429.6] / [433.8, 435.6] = 12.2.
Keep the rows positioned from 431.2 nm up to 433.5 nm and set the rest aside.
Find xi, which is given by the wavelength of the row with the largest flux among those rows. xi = 431.639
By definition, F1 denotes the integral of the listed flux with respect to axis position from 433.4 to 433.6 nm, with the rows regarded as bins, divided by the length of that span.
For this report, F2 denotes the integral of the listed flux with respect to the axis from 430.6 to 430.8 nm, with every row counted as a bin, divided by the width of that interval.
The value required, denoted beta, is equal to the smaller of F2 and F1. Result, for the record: 20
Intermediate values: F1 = 26.7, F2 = 20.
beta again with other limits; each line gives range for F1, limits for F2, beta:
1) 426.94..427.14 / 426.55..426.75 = 23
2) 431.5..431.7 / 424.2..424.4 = 26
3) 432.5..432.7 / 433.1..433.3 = 17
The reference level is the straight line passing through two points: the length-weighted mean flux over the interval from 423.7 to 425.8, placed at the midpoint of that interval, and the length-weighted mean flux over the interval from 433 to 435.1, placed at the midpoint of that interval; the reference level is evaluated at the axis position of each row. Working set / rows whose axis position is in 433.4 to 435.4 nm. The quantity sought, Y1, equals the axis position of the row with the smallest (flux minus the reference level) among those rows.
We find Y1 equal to 434.031 nm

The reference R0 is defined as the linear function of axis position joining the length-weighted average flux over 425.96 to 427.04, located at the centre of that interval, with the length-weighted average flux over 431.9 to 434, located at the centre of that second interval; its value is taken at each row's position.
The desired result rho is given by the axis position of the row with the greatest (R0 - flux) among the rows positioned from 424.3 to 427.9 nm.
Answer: 427.190 nm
